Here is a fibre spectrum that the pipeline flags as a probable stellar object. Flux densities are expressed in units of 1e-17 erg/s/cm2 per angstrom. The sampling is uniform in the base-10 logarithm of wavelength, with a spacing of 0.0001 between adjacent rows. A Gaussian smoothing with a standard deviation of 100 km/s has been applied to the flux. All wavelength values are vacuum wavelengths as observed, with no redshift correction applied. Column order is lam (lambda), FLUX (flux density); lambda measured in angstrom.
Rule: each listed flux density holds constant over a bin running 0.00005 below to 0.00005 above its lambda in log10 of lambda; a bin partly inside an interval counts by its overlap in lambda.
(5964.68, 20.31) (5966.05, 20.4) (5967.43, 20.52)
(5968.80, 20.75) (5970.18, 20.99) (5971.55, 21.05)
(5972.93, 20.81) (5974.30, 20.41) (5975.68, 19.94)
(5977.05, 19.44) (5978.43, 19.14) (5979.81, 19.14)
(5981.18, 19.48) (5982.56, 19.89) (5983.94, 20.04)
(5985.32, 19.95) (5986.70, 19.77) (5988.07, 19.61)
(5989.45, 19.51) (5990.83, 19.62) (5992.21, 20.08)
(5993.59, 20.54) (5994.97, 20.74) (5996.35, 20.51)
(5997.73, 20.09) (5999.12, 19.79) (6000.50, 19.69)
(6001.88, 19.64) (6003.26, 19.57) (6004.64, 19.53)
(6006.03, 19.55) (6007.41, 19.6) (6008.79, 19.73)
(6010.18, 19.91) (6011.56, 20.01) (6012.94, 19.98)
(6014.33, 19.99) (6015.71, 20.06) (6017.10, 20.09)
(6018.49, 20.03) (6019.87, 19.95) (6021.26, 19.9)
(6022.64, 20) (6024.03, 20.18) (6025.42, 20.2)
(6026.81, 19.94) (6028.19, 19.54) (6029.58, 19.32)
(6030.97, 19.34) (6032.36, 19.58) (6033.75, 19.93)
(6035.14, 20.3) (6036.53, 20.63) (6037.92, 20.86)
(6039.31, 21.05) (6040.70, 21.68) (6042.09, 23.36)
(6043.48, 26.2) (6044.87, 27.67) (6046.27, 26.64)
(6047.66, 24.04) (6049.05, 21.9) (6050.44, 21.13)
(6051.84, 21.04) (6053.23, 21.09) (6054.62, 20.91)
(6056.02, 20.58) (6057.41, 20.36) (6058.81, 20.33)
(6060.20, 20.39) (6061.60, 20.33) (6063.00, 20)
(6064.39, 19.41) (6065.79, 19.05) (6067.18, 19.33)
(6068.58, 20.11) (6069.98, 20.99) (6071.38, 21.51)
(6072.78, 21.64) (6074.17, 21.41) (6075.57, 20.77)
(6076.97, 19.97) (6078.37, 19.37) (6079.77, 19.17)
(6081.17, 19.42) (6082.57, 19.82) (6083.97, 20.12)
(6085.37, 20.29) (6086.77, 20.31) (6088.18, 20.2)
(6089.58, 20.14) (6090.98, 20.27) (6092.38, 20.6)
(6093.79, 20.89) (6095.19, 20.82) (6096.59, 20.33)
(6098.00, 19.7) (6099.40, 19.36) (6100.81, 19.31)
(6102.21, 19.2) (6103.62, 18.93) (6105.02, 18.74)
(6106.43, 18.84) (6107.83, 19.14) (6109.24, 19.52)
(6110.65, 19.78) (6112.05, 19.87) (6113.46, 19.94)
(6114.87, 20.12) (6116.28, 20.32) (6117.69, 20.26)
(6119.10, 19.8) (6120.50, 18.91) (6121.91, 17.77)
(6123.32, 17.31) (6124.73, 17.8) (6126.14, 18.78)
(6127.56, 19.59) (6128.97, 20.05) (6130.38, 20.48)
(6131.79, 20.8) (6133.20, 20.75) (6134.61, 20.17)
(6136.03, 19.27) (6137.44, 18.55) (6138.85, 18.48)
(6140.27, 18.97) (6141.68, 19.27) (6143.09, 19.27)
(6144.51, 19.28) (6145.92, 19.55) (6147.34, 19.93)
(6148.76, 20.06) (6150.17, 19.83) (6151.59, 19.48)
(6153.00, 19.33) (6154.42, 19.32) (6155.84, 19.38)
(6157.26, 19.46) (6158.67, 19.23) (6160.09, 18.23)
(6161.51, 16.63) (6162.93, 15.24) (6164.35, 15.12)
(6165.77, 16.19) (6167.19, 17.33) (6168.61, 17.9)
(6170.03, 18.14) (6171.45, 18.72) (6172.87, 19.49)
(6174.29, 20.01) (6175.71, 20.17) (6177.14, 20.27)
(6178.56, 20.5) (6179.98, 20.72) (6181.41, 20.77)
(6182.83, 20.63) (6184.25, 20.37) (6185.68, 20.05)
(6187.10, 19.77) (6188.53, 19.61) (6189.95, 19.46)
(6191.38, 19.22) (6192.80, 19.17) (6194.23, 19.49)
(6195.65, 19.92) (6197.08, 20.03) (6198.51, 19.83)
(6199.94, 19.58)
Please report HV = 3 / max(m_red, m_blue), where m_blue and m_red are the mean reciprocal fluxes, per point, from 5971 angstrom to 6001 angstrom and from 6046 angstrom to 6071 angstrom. 59.9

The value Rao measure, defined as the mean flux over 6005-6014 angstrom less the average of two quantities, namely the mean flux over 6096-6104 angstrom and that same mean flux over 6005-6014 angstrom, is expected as 0.2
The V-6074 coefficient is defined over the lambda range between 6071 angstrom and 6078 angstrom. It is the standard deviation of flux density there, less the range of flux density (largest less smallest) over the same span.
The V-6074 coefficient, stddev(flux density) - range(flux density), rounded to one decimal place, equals -1.0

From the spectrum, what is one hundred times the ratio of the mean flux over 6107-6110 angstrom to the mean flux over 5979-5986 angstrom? 98.1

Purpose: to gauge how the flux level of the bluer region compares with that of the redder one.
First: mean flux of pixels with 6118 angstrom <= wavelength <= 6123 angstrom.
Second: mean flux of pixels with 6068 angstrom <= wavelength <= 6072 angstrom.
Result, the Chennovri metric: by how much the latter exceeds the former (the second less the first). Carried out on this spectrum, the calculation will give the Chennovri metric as 2.0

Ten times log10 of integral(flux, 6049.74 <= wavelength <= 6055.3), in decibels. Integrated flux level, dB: 20.7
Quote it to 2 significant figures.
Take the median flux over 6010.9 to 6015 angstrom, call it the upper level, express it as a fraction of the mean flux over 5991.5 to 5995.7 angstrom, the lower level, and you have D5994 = 0.98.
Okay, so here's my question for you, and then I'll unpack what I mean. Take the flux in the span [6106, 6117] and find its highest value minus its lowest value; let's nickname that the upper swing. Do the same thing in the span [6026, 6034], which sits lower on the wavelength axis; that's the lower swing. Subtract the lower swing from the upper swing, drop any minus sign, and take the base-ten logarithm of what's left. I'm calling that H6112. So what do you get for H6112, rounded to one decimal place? -0.1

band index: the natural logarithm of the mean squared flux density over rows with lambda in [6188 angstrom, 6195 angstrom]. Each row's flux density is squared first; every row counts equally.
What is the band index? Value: 5.93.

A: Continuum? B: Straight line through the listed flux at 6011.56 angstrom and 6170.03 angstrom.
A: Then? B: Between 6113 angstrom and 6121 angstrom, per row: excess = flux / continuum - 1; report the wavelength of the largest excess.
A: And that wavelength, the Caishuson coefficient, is 6116.28 angstrom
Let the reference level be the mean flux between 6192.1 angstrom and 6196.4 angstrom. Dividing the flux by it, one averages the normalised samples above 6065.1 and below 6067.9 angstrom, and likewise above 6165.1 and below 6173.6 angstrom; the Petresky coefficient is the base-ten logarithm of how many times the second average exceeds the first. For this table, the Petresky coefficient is -0.029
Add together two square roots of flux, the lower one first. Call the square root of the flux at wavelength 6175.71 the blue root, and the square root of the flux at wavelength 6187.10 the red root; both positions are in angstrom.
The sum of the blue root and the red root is 8.94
